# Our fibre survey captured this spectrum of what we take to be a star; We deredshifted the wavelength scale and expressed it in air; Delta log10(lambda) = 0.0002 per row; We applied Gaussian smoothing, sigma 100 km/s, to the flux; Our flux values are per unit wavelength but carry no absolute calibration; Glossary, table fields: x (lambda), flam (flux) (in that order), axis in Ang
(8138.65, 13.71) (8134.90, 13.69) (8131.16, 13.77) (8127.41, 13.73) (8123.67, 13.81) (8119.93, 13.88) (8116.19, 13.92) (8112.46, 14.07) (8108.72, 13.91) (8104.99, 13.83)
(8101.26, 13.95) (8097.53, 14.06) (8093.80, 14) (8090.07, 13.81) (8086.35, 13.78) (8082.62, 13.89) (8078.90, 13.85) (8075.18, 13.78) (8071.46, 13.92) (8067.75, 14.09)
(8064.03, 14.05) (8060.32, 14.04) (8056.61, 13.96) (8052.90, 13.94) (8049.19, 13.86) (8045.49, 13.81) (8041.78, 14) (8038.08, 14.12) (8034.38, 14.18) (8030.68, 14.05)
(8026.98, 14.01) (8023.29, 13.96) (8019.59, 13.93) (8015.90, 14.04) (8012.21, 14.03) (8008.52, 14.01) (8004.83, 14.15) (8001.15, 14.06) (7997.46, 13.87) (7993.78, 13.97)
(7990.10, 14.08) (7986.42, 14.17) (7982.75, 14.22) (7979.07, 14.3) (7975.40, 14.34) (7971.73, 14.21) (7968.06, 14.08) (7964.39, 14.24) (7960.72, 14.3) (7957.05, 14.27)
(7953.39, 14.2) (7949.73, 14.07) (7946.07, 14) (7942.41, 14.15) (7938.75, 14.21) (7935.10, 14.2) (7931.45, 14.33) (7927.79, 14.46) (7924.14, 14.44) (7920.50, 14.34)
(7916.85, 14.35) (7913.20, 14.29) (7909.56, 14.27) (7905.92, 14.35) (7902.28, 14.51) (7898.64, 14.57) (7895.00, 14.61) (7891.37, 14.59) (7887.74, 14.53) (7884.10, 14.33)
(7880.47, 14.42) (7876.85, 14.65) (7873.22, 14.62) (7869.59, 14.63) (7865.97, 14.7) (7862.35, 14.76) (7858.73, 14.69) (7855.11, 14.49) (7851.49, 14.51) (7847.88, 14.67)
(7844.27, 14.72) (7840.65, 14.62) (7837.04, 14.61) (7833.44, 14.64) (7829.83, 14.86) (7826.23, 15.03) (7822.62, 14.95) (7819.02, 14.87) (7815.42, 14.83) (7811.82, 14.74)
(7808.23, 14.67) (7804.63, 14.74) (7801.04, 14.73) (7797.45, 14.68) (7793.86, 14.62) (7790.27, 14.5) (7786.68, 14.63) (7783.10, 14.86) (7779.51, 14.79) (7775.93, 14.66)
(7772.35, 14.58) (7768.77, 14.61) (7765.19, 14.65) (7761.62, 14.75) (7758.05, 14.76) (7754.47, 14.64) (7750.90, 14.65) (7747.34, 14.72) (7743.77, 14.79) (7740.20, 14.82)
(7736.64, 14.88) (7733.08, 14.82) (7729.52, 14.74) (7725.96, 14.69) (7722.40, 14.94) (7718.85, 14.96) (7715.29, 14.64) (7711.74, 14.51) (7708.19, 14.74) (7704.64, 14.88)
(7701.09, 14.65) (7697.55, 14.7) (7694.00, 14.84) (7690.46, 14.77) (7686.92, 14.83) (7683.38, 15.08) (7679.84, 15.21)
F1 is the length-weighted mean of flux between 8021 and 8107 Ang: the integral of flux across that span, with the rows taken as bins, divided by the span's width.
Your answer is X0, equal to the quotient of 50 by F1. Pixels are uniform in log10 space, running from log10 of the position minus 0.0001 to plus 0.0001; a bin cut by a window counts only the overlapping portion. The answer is 3.58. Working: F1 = 14.0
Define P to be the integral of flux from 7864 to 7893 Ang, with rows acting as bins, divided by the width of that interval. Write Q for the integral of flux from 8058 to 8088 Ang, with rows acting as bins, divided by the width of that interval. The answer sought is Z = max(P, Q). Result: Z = 14.6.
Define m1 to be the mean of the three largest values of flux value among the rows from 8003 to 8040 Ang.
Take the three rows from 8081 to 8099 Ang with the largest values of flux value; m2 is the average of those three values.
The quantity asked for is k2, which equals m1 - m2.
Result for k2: 0.2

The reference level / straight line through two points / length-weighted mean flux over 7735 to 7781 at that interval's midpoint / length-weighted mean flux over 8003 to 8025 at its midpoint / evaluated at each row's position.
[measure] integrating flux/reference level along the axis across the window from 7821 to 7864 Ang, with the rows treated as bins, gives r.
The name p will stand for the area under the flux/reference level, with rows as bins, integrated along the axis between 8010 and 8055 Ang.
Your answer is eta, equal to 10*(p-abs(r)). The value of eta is 14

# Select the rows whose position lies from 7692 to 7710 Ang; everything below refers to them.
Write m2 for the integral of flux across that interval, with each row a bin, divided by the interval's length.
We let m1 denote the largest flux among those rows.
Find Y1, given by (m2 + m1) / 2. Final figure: 14.8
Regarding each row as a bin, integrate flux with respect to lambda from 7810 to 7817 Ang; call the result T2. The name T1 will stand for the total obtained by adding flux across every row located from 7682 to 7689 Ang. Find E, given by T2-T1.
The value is 74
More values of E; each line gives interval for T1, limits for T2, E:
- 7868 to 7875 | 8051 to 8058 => 68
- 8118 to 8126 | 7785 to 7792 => 74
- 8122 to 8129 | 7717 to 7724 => 77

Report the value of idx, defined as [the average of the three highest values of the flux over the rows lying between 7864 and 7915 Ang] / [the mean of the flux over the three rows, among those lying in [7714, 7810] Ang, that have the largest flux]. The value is 0.98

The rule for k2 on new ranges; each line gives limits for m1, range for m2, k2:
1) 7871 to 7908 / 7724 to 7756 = -0.2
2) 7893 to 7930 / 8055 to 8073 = 0.5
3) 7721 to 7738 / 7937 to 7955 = 0.7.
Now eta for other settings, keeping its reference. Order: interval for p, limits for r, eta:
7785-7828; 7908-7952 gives -6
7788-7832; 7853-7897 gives 0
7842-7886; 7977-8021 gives 5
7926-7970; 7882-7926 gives -3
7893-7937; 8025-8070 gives -9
